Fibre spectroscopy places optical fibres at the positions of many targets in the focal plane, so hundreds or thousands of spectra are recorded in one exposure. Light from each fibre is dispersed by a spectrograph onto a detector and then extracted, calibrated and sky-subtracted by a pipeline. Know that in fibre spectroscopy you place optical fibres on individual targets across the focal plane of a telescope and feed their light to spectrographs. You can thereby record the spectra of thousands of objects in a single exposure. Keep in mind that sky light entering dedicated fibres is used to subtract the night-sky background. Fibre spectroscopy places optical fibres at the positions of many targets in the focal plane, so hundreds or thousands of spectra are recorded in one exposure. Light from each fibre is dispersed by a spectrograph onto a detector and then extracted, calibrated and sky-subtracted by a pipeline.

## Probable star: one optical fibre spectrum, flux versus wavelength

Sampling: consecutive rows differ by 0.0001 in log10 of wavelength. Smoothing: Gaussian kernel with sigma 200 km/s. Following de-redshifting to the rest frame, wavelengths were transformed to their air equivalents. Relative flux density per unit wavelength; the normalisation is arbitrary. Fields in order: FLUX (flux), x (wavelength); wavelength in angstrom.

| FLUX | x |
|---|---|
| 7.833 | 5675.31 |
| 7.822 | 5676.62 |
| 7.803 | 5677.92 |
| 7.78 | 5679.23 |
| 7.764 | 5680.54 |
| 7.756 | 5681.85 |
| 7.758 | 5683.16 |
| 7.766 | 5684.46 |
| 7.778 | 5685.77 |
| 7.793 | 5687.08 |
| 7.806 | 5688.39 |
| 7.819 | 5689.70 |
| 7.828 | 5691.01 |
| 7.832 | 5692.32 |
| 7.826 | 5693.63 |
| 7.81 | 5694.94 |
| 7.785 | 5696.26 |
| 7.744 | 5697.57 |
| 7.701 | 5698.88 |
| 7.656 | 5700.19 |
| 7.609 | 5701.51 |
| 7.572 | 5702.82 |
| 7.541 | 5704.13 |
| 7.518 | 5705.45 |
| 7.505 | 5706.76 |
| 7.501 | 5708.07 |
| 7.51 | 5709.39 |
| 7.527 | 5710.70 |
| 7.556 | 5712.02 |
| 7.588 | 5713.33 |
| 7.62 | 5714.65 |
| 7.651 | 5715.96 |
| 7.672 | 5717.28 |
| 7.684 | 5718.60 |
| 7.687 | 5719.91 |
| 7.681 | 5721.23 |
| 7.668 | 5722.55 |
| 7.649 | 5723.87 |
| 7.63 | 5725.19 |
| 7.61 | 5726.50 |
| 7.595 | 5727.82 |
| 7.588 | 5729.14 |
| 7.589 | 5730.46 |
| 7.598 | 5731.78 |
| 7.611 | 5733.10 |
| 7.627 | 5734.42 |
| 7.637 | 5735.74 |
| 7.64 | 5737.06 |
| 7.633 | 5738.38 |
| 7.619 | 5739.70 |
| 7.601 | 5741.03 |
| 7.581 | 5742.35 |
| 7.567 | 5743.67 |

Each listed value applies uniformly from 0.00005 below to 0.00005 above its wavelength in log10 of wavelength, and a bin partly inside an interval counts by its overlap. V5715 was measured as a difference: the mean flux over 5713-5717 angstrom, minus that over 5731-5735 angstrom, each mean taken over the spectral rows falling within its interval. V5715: 0.01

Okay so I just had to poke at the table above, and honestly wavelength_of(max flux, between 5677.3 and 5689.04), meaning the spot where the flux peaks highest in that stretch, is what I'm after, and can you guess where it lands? 5688.39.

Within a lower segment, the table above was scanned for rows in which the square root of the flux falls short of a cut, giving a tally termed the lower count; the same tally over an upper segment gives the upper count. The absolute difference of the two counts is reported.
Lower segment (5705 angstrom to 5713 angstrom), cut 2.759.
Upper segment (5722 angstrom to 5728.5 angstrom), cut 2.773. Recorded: 1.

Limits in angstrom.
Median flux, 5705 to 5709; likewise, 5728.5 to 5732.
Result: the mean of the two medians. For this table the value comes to 7.55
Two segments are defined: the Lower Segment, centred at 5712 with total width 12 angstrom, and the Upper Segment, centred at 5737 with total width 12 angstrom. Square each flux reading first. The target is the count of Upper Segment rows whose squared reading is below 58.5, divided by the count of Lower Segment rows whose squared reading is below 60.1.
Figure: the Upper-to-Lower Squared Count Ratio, 1.0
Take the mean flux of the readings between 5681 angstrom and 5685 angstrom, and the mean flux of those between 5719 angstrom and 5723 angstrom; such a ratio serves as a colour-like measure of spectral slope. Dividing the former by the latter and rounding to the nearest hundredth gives 1.01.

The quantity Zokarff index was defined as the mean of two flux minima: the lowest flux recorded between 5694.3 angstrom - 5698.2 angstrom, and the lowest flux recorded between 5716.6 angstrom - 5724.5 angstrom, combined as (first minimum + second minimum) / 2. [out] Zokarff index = 7.70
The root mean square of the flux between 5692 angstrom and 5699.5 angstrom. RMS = 7.78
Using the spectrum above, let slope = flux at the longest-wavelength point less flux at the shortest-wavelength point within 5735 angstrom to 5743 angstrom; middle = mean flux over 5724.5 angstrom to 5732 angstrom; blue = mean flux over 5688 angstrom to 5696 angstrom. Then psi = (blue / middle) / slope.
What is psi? -18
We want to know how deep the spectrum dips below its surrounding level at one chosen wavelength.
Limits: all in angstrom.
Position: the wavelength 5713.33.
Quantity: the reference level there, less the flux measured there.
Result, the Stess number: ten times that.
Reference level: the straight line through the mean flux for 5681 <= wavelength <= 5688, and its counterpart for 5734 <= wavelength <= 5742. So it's 1.0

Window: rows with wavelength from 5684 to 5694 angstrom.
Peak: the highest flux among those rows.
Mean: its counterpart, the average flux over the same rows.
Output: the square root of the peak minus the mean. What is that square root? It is 0.16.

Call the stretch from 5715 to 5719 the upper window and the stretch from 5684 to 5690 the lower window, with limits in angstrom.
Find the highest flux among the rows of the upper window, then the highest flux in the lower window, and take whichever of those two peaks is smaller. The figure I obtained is 7.68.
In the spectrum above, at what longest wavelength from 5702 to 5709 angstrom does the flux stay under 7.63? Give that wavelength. 5708.07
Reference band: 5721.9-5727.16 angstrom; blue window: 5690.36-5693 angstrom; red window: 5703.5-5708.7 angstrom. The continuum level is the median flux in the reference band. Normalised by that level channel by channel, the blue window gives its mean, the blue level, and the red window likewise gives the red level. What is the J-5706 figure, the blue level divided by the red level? 1.04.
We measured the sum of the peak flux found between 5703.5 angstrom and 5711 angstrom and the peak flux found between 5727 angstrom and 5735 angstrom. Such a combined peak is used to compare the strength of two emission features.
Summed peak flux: 15.17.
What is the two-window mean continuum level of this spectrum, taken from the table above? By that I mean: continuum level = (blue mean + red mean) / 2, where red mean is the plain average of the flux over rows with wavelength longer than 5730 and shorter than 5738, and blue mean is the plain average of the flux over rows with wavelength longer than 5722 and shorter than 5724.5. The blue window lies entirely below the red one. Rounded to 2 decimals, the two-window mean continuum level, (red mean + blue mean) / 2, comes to 7.64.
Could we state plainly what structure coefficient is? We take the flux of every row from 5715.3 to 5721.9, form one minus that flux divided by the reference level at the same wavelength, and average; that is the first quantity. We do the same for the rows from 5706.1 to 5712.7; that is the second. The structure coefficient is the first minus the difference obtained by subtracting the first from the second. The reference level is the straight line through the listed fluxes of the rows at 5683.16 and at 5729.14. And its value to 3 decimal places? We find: -0.031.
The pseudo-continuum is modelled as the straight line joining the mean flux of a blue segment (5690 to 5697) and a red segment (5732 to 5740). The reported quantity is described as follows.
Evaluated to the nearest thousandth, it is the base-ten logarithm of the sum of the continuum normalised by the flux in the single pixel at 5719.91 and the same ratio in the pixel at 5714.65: 0.304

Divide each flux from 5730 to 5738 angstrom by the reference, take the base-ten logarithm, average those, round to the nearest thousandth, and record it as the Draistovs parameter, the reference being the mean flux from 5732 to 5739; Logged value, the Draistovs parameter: -0.001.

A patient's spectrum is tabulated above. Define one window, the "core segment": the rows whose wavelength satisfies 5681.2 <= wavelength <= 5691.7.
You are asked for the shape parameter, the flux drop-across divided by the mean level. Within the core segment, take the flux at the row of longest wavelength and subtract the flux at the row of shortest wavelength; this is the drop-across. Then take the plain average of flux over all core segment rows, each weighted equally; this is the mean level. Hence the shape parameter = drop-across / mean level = 0.009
